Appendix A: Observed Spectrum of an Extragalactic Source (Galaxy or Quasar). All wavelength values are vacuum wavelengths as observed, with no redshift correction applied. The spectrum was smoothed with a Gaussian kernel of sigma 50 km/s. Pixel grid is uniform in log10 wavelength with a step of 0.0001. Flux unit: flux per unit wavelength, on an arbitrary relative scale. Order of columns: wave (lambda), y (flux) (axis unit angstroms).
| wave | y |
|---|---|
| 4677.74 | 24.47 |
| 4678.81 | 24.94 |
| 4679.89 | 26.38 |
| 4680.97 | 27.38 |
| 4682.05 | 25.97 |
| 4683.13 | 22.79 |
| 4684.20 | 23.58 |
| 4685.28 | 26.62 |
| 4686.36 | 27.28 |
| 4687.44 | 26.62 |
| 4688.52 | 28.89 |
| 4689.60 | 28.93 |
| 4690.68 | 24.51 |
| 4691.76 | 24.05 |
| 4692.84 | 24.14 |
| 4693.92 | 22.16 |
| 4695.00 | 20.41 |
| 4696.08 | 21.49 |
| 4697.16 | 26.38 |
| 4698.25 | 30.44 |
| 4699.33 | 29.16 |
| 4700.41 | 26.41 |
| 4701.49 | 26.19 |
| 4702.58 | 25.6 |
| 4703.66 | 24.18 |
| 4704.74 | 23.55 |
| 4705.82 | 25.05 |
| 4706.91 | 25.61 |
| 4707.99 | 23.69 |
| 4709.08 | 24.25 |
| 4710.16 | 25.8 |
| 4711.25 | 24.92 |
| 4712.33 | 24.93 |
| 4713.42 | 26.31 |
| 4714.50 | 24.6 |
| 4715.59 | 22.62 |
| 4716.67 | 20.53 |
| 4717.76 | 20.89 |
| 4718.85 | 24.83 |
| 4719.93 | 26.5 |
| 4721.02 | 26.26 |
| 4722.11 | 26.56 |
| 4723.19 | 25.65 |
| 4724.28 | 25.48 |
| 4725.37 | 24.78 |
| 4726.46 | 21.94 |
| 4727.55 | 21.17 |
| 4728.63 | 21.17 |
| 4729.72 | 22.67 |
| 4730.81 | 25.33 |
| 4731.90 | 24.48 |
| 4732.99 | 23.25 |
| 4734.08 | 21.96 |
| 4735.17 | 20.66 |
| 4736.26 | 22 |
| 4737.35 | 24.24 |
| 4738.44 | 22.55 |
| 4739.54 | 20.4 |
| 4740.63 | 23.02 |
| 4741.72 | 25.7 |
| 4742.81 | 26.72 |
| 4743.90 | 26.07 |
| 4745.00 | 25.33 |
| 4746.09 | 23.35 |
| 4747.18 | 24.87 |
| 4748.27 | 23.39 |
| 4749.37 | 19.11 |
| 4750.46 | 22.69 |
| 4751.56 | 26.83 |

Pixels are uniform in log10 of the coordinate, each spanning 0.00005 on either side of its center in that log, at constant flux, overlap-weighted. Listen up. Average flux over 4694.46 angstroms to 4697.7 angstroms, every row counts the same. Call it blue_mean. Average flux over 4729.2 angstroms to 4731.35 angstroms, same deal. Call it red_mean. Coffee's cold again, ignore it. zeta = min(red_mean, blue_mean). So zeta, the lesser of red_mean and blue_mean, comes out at 22.8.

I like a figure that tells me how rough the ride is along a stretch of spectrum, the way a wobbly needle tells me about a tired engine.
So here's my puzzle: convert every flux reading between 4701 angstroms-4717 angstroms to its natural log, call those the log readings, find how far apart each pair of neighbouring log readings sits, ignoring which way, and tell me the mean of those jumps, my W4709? 0.049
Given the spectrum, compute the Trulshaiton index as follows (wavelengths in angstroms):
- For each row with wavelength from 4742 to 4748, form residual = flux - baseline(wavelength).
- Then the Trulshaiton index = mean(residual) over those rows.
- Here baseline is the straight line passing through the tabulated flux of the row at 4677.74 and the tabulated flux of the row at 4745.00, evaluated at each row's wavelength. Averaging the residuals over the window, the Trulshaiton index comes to 0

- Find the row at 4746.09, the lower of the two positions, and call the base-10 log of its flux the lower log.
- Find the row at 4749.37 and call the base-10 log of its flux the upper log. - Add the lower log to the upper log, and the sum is 2.65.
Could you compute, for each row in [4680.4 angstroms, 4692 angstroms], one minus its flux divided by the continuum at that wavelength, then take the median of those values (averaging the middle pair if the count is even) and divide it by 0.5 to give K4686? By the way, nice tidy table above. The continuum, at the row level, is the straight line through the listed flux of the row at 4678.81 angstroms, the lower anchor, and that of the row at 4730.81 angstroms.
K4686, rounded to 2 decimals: -0.13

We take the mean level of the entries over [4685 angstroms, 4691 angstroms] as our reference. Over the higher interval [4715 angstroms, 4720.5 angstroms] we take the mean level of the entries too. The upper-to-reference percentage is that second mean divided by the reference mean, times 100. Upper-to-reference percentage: 85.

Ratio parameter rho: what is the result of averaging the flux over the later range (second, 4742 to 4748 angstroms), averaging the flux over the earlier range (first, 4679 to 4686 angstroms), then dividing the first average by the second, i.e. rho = 1.01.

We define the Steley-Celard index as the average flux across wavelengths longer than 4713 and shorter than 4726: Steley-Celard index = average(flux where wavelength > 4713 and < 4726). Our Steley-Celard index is 24.6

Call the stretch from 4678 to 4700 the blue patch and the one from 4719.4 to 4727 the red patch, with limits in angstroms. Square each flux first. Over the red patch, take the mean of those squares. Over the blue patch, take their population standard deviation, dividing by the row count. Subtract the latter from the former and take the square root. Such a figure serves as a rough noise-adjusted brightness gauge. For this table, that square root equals 22.5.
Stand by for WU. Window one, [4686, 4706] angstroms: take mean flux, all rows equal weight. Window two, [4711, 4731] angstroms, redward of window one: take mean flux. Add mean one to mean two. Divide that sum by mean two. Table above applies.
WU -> 2.06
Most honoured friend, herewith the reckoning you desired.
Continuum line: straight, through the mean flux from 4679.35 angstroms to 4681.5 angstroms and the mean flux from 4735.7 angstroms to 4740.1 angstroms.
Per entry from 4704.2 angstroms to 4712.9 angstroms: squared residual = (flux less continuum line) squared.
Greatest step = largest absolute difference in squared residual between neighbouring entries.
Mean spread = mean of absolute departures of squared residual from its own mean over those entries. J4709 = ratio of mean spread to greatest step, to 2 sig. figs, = 0.31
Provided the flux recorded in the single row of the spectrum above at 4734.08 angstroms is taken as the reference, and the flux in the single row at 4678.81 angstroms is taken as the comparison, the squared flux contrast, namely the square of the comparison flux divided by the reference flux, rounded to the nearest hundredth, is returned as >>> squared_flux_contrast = 1.29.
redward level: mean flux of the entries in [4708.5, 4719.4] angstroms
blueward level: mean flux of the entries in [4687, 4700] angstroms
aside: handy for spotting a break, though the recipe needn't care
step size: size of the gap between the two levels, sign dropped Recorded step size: 1.63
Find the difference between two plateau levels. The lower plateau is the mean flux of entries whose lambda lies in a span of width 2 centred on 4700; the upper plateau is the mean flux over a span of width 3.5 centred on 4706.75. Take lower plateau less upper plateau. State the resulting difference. 3.0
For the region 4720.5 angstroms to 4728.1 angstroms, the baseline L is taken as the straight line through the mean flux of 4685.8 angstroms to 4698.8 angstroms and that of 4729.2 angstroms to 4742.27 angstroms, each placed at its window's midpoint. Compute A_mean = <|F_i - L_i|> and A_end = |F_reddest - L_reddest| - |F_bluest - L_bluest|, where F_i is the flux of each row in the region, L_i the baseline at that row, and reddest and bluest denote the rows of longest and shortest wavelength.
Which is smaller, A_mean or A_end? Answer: -0.1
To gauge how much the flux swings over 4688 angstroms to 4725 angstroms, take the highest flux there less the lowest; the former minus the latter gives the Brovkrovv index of 10.0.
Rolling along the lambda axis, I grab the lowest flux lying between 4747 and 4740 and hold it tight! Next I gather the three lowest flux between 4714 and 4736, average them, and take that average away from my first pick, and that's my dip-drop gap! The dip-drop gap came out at 2.3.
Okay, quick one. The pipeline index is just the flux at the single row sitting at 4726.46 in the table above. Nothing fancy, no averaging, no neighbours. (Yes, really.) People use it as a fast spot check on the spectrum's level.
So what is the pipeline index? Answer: 21.94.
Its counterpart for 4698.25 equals 30.44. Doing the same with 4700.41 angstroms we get 26.41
